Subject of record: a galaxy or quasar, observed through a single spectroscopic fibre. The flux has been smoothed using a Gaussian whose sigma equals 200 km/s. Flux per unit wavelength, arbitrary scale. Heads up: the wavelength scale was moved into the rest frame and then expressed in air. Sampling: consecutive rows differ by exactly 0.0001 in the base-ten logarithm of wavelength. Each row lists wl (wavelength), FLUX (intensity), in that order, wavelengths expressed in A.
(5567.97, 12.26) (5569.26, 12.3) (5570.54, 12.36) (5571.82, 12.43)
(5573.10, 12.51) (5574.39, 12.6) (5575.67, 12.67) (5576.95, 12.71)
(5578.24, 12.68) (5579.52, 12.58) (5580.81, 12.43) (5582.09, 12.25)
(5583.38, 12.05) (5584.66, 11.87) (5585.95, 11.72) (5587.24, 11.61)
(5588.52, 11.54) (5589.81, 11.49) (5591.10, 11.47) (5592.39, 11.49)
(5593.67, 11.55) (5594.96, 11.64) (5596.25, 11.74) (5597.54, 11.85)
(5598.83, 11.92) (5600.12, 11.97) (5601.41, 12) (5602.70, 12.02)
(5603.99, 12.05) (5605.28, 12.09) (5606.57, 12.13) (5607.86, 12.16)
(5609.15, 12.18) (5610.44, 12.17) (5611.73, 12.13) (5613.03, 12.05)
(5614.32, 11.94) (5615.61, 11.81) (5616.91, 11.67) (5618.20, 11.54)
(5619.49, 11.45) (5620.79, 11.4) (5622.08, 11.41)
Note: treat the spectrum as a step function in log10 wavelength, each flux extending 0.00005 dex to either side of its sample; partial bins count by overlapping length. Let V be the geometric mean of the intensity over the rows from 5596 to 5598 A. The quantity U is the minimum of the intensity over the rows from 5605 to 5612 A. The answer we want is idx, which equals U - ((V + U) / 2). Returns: 0.15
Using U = 12.09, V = 11.8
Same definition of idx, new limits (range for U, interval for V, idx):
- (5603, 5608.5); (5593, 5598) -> 0.18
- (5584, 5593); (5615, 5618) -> -0.13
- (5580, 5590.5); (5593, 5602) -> -0.16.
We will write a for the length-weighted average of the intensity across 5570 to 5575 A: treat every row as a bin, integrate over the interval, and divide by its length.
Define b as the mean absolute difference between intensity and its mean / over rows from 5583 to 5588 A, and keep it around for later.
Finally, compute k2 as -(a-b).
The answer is -12.3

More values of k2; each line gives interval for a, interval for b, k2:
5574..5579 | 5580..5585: -12.5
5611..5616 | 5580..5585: -11.8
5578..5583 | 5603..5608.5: -12.4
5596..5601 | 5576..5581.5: -11.8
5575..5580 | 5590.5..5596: -12.6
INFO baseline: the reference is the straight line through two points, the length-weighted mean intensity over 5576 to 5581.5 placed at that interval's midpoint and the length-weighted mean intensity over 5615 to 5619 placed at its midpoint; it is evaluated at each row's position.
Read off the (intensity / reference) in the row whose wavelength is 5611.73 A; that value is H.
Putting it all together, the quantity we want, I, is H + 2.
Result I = 3.03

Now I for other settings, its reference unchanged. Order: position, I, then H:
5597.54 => 2.98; 0.98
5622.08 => 2.99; 0.99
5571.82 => 2.97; 0.97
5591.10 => 2.93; 0.93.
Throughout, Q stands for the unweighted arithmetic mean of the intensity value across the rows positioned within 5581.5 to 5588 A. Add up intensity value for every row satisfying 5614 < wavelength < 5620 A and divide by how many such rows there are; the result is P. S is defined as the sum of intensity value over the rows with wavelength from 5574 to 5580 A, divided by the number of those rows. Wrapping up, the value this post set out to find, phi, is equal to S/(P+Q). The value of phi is 0.536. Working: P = 11.7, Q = 11.9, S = 12.6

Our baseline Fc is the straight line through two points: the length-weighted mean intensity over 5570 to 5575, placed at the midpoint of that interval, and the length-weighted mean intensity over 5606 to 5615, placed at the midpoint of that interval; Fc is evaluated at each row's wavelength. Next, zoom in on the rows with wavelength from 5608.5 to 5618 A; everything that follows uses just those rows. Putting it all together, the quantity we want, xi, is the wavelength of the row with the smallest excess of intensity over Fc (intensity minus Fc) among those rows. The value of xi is 5616.91 A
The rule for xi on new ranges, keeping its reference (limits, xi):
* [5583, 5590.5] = 5589.81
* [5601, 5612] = 5601.41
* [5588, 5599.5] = 5591.10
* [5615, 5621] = 5620.79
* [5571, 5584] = 5583.38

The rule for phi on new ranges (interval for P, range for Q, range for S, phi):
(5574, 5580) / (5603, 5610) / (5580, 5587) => 0.487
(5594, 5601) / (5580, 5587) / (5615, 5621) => 0.485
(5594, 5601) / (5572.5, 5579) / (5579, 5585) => 0.500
